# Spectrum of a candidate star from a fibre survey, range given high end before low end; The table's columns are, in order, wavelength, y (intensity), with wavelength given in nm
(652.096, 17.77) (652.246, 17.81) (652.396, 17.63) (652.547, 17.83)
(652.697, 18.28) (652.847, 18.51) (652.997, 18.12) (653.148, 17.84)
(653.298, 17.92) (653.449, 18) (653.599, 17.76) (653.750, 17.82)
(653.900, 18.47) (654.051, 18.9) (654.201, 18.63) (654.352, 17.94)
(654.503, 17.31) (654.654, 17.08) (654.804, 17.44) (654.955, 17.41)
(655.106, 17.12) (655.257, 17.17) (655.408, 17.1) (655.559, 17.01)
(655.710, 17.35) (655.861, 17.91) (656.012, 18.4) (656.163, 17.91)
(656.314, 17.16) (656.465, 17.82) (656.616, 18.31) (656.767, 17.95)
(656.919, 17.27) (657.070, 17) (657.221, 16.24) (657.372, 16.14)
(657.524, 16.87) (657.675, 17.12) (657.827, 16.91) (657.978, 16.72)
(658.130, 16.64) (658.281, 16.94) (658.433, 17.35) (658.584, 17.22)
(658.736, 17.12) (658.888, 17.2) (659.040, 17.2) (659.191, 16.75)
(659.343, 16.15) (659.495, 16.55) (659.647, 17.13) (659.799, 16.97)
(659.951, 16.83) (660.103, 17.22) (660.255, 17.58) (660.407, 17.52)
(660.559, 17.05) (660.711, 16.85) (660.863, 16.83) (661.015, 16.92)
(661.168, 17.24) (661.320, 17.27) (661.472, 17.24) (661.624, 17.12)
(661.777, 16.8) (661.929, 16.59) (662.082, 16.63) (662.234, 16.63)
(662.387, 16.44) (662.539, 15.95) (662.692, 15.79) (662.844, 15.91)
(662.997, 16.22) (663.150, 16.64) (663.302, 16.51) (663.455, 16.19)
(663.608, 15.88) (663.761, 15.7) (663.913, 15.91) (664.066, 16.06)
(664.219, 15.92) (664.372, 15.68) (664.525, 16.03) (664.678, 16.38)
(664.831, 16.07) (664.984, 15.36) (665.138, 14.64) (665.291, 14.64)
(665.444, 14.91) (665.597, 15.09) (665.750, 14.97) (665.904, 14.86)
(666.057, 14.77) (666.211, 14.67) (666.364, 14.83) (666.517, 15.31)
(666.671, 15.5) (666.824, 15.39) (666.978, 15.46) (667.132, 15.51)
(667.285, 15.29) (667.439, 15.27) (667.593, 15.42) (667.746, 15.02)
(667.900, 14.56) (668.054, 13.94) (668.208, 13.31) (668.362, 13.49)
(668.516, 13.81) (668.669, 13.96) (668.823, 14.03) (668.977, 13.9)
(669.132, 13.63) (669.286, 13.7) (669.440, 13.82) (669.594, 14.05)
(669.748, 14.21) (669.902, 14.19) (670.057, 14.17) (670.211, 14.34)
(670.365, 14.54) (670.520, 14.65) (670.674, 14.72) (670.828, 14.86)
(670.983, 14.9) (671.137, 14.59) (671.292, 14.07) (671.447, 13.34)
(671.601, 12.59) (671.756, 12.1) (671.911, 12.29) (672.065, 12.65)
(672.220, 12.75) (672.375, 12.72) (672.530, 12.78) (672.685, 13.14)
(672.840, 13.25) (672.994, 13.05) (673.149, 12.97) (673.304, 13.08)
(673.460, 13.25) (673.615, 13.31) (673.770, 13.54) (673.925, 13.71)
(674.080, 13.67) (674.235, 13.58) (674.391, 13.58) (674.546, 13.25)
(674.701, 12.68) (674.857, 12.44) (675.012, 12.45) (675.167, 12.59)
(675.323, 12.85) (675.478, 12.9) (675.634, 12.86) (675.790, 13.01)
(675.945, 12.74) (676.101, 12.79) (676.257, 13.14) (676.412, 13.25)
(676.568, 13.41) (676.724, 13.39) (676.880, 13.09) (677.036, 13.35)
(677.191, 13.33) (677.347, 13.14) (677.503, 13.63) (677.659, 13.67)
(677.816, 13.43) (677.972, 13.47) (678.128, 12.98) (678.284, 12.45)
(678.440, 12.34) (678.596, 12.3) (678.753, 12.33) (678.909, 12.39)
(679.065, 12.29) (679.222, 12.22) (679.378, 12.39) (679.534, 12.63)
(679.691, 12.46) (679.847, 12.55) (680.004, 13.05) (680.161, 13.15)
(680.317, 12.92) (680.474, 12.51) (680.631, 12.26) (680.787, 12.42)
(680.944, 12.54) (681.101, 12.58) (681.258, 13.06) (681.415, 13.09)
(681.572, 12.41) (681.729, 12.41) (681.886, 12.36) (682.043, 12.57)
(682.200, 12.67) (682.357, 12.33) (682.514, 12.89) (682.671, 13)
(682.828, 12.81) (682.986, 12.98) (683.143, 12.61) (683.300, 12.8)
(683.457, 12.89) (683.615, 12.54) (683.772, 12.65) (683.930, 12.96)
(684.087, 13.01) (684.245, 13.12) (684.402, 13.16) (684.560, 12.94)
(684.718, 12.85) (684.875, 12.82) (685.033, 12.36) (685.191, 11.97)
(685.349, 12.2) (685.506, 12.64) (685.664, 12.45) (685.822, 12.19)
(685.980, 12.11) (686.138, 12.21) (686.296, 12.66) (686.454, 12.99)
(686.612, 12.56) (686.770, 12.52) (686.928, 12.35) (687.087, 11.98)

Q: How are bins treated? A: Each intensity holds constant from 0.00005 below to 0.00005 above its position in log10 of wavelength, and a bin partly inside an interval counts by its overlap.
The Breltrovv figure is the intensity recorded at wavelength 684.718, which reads 12.85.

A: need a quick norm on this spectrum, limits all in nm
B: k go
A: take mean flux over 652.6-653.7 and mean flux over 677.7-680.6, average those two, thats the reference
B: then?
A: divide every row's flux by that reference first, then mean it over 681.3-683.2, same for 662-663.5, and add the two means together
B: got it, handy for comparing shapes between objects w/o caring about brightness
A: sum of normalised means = 1.89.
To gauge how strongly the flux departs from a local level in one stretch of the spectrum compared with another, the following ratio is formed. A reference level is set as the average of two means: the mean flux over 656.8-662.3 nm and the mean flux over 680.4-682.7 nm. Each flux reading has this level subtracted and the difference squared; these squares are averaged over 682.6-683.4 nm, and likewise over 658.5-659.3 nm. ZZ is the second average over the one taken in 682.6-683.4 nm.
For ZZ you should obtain 1.4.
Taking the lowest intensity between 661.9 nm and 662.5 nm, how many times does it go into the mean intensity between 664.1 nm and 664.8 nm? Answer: 0.97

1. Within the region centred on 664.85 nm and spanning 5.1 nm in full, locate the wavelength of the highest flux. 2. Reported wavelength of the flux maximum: 663.150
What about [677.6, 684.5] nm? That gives 677.659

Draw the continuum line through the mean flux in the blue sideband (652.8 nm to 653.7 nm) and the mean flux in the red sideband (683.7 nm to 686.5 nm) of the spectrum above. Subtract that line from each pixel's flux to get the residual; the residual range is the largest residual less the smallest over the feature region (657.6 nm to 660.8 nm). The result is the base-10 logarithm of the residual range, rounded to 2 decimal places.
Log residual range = 0.20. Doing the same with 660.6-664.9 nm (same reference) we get 0.10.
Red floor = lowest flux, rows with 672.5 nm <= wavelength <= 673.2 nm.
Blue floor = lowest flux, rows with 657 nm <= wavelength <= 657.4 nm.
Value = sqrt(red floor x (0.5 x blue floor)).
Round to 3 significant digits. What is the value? 10.2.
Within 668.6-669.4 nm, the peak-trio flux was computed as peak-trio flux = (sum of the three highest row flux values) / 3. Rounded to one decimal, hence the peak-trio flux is 14.0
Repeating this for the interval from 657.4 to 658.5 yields 17.1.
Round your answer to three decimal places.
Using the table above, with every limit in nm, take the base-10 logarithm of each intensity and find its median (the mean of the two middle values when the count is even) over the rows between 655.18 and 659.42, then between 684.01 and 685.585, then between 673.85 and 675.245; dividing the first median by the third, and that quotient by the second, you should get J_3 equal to 0.992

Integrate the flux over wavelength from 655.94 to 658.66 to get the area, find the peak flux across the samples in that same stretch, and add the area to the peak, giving 65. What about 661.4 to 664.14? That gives 62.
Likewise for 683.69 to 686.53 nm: 49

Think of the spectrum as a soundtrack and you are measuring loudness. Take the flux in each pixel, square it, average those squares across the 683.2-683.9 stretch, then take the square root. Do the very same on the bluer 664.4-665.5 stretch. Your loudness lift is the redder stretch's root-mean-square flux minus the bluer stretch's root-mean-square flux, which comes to -2.7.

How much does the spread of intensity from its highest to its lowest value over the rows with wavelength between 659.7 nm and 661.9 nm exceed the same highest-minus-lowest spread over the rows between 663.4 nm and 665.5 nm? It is -1.0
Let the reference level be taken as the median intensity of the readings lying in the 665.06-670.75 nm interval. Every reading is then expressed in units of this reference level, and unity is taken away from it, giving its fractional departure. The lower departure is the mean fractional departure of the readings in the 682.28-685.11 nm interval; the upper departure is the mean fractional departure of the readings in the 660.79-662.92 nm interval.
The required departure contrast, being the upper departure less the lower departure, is 0.26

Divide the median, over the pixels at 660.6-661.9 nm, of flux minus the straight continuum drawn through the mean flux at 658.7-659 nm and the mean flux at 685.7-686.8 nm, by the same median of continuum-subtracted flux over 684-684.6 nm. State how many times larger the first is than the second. 1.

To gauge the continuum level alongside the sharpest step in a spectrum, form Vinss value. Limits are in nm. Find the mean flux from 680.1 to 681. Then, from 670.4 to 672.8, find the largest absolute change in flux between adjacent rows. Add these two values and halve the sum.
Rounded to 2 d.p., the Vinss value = 6.69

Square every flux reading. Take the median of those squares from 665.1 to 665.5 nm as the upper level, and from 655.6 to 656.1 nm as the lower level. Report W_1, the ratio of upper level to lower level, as 0.67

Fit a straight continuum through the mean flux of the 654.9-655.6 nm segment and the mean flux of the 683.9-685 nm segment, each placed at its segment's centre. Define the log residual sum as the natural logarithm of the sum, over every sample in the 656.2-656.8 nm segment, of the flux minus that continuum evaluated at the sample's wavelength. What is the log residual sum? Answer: 1.2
